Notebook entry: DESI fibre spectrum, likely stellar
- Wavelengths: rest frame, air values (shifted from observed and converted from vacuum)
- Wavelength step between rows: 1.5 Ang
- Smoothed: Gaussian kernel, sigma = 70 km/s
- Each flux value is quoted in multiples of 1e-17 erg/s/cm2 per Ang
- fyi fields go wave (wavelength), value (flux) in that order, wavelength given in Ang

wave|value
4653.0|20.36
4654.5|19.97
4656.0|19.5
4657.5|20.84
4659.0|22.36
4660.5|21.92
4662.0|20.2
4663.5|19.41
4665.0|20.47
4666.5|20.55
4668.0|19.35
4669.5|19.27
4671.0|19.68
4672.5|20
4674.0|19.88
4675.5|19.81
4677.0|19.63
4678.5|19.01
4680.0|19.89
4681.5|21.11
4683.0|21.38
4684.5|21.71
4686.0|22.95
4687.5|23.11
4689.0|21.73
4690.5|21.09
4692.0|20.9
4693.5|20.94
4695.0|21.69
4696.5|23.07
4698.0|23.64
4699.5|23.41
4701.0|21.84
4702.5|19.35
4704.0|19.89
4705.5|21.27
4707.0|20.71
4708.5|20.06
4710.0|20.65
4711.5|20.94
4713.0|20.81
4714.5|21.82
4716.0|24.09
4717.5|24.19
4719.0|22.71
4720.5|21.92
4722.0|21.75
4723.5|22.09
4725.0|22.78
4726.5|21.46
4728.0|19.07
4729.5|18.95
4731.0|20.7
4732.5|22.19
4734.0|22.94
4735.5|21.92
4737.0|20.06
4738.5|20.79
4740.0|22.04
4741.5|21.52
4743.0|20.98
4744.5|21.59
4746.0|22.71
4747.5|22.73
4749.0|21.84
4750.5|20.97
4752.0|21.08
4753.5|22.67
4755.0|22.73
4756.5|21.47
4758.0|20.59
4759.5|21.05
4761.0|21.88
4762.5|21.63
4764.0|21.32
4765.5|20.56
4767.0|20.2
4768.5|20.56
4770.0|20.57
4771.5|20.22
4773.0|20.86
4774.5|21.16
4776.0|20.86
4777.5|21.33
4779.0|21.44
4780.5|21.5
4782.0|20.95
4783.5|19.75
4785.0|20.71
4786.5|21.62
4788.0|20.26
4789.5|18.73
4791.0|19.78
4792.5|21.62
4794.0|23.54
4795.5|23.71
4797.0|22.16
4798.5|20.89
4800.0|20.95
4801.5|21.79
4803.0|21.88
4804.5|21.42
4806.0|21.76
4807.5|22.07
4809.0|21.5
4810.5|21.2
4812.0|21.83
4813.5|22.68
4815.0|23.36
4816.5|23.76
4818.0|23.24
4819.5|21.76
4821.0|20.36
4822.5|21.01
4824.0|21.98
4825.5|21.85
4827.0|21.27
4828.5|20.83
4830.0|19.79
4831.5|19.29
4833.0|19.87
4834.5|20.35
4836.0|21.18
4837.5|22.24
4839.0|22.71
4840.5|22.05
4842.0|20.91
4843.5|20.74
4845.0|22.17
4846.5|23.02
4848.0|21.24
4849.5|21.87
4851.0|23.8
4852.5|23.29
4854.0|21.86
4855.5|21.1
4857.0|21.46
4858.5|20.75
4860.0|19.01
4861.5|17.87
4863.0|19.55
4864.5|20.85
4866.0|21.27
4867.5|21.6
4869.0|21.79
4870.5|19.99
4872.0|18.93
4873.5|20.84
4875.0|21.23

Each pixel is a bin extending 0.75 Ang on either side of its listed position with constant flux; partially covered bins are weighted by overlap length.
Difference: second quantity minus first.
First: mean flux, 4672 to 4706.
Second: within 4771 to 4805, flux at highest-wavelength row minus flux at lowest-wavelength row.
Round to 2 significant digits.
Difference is -20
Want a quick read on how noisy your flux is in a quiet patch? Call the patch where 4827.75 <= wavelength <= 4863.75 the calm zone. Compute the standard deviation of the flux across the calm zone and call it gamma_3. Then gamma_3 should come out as 1.4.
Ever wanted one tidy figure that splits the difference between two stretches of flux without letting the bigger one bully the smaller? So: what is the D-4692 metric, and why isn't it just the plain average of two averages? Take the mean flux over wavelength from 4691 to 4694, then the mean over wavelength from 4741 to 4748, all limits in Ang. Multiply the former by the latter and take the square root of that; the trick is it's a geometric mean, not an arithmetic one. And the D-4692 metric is 21.41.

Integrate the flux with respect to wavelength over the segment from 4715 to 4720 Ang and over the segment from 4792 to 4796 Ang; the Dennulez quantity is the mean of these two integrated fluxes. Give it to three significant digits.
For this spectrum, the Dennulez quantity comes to 105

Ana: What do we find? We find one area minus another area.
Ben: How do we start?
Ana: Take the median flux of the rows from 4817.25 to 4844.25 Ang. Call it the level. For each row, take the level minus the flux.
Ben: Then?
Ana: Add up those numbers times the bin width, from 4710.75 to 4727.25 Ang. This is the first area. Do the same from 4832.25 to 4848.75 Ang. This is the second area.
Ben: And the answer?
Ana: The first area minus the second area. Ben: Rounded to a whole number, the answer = -12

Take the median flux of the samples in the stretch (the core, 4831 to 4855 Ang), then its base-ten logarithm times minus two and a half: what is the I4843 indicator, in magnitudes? -3.349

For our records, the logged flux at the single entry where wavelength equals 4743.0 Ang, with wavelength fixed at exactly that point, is 20.98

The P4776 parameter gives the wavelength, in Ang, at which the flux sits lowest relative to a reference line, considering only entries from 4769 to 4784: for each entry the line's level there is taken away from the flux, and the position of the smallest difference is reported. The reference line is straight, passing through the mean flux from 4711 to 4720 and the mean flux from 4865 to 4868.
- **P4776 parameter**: 4783.5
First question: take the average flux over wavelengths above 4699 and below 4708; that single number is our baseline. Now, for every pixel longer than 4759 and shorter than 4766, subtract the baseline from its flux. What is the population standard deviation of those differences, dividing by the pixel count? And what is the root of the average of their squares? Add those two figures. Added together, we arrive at 1.0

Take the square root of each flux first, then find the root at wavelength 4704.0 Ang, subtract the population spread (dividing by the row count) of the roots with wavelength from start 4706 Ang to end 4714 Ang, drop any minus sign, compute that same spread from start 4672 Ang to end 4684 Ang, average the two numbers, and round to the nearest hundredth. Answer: 2.25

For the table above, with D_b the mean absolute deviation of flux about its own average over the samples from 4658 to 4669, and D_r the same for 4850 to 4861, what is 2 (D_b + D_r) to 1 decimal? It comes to 4.1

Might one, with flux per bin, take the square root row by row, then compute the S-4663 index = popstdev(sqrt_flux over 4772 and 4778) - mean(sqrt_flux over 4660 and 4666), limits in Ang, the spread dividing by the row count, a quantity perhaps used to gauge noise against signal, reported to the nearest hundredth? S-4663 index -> -4.50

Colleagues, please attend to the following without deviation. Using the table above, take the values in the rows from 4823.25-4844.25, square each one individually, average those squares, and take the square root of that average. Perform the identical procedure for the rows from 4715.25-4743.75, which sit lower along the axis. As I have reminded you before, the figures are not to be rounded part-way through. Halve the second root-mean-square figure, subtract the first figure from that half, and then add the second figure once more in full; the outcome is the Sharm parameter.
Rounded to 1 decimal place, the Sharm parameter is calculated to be 11.5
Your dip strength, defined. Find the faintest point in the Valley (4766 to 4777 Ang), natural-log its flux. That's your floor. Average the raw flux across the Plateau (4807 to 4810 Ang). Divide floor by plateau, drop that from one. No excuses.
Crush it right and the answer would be 0.862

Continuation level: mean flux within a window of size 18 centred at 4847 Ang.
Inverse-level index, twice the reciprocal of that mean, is 0.091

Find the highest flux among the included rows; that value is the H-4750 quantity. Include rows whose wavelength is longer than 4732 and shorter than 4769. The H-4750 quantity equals 22.94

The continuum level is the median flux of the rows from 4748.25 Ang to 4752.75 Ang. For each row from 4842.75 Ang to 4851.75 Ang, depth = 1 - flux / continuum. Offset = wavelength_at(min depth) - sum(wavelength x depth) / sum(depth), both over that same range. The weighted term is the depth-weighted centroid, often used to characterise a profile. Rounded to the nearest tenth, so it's 2.3 Ang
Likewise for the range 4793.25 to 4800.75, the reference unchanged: 0.6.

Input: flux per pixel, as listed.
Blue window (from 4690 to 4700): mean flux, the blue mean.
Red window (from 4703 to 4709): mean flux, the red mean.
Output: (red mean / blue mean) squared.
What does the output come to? 0.86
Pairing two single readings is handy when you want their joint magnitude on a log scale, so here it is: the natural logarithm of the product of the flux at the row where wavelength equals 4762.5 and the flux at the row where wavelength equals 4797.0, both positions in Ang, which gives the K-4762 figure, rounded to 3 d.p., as 6.172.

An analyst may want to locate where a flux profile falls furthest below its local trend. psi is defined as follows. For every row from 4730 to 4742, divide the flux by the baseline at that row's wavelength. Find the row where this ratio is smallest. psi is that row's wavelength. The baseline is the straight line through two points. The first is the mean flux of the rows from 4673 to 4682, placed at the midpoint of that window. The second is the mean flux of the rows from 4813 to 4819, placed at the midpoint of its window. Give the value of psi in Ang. 4737.0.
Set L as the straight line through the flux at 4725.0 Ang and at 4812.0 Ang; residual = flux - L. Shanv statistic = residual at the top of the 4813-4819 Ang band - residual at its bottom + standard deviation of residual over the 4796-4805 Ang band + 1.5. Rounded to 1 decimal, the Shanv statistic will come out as 2.6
